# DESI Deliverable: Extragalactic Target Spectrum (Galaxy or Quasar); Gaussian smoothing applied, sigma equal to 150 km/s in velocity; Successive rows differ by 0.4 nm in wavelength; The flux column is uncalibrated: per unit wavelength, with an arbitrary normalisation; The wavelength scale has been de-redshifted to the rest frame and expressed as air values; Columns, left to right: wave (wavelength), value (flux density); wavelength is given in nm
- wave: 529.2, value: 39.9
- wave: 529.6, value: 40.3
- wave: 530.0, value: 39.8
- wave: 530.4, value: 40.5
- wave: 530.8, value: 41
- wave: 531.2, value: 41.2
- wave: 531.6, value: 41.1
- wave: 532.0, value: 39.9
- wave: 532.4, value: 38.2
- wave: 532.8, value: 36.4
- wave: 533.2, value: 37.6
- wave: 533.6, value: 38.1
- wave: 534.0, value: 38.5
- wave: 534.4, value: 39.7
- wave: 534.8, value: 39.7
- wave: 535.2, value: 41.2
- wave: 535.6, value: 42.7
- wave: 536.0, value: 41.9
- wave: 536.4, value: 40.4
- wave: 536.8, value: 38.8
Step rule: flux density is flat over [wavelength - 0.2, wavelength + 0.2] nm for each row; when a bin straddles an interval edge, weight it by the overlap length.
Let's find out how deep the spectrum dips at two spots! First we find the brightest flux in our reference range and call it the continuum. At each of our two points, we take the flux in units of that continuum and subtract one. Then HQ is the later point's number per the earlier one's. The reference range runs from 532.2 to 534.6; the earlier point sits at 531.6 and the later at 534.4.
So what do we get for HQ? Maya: 0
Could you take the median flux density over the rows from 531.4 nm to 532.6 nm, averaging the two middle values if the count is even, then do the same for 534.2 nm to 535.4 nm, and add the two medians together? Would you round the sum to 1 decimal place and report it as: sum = 79.6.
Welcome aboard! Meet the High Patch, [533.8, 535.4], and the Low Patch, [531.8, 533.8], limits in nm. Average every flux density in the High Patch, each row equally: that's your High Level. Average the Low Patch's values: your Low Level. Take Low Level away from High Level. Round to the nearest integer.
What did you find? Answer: 2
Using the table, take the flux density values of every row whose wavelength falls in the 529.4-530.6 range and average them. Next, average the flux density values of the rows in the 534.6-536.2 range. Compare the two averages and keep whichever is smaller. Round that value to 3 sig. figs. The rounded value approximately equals 40.2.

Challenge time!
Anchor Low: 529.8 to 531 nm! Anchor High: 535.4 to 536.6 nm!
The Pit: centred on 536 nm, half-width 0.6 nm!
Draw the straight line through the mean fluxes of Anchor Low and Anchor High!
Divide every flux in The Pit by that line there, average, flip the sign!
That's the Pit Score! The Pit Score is -1.00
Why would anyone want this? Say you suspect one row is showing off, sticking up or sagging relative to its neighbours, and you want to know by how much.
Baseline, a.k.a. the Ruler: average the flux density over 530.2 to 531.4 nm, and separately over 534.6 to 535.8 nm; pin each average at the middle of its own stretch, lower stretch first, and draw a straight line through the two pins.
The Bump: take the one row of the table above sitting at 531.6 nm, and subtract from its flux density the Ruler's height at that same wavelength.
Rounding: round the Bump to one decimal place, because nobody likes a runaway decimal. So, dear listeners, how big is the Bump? 0.1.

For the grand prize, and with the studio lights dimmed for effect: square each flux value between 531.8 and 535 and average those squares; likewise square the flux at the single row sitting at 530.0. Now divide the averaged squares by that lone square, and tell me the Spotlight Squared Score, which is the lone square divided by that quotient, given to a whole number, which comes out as 1690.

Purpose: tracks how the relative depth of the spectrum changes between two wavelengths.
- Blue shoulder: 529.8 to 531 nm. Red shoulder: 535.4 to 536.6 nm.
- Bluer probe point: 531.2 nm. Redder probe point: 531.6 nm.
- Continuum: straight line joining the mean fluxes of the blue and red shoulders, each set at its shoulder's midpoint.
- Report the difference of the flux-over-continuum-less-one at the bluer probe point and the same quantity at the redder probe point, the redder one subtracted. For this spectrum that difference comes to 0.005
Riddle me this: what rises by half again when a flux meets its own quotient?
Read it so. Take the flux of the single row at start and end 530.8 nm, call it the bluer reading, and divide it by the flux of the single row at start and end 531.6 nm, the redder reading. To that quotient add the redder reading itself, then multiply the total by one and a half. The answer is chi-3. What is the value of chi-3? 63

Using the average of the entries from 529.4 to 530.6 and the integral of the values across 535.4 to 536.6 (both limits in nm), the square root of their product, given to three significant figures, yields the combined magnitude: 44.8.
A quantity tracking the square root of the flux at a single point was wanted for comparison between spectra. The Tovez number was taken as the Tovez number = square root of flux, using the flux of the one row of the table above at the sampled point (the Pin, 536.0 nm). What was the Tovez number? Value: 6.47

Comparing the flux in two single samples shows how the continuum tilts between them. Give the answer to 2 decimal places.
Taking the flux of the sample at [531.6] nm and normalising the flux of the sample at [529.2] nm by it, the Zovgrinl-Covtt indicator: 0.97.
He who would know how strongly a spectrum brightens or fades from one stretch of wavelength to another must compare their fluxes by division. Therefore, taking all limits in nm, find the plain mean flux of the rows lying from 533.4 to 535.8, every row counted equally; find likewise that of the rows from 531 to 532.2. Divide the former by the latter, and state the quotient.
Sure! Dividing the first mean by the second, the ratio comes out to 0.98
